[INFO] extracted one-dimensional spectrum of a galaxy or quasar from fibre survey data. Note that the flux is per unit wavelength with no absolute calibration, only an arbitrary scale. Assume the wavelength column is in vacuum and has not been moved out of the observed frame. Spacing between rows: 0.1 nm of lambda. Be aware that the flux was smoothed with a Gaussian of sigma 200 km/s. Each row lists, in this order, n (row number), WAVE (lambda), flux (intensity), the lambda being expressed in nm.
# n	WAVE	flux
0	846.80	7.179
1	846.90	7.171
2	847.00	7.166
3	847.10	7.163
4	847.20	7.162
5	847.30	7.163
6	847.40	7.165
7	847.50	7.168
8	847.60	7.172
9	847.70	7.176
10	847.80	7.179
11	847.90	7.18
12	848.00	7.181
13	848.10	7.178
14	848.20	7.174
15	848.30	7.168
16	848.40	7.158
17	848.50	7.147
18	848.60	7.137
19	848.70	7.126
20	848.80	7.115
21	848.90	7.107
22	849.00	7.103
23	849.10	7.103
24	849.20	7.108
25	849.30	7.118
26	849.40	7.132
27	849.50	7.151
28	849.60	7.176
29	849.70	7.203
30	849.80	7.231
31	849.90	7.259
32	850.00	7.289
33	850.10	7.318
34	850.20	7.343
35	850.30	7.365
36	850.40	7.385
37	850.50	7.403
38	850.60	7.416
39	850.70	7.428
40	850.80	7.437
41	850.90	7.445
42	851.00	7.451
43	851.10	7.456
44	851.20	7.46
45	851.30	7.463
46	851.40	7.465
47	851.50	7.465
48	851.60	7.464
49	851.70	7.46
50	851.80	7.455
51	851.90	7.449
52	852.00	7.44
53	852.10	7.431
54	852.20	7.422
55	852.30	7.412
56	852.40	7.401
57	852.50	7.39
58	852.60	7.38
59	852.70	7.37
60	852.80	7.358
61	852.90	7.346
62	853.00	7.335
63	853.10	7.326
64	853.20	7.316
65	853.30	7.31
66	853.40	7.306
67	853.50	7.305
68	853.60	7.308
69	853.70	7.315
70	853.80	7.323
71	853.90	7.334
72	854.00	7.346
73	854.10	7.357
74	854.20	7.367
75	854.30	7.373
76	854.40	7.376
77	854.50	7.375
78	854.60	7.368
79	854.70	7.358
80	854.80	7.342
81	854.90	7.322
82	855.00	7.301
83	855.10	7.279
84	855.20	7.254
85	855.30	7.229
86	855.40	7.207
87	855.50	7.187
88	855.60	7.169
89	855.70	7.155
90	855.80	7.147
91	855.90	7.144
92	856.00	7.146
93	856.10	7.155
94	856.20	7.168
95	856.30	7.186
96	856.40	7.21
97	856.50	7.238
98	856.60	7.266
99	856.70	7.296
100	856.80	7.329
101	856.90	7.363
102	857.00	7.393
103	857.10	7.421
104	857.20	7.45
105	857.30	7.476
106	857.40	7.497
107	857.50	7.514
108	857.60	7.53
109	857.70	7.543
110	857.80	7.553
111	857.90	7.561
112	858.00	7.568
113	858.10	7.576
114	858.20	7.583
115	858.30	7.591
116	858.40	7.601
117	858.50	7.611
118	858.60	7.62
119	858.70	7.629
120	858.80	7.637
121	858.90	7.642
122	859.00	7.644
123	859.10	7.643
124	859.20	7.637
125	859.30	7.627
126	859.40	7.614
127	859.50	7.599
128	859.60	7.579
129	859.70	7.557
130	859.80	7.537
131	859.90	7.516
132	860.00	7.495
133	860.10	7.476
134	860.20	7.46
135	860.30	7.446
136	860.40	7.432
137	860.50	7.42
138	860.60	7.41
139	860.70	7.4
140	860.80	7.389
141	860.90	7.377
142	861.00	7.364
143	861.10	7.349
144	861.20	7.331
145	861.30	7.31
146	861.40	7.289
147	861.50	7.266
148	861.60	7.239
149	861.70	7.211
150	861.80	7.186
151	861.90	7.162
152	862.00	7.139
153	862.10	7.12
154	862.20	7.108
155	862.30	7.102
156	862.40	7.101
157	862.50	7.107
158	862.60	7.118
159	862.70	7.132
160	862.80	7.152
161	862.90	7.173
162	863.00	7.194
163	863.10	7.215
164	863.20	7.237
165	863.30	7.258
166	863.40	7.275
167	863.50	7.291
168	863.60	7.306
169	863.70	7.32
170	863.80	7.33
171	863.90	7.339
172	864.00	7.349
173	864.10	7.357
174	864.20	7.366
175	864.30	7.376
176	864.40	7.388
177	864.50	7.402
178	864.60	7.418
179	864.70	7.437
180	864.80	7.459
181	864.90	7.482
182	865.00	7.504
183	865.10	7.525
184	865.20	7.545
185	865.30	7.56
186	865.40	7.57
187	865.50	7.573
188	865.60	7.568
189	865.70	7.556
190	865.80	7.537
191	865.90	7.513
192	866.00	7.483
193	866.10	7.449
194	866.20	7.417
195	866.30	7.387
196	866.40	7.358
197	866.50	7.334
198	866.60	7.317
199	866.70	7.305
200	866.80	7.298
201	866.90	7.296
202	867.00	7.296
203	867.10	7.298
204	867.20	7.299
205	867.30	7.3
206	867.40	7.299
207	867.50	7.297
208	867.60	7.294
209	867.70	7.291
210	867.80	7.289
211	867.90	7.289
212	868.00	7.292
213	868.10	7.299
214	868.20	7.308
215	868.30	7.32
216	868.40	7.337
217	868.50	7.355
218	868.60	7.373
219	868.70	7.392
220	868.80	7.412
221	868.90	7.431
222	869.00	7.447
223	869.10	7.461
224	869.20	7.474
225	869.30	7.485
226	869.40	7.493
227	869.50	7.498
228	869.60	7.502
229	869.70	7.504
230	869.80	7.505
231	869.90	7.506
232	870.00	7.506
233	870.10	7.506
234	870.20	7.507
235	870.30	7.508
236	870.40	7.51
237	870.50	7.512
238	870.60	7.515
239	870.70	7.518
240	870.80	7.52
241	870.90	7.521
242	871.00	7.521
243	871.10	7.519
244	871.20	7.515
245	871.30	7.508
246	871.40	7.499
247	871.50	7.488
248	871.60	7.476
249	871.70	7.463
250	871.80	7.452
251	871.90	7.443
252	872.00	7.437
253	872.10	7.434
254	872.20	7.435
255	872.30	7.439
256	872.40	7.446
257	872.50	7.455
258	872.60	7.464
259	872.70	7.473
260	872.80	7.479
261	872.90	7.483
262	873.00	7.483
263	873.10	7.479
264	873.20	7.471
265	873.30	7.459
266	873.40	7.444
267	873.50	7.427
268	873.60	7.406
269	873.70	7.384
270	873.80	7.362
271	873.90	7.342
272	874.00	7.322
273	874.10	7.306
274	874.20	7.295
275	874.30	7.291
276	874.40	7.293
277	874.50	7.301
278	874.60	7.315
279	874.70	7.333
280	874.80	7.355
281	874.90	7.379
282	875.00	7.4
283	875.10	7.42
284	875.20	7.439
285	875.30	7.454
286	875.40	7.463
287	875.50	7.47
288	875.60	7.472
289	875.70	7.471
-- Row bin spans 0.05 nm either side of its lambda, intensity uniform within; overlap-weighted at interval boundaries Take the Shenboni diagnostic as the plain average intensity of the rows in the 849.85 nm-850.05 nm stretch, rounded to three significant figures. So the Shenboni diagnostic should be 7.27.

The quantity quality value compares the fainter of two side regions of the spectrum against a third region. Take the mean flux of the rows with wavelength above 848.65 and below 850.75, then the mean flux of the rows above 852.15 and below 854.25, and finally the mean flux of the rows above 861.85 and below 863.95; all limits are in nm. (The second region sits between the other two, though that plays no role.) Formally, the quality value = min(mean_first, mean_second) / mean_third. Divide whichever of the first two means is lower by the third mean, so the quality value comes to 1.005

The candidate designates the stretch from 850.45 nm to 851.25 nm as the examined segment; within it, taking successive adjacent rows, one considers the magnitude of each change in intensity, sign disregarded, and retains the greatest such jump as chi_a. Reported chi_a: 0.013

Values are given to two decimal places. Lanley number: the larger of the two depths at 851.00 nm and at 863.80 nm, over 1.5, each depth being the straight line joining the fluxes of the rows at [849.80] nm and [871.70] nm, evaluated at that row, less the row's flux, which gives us 0.03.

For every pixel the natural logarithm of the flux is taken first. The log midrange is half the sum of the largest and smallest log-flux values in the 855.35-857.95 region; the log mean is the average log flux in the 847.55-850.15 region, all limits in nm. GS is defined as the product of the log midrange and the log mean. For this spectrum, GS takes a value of 3.929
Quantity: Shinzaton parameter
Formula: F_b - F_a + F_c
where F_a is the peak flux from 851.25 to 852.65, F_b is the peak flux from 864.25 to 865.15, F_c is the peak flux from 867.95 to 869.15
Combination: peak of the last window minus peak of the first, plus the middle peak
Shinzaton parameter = 7.52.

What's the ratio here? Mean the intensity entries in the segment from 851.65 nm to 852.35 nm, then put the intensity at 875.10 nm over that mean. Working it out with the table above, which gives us 1.00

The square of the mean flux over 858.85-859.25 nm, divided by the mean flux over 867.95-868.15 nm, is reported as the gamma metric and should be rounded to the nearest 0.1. 8.0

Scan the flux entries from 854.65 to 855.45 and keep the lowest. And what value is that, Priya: 7.207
